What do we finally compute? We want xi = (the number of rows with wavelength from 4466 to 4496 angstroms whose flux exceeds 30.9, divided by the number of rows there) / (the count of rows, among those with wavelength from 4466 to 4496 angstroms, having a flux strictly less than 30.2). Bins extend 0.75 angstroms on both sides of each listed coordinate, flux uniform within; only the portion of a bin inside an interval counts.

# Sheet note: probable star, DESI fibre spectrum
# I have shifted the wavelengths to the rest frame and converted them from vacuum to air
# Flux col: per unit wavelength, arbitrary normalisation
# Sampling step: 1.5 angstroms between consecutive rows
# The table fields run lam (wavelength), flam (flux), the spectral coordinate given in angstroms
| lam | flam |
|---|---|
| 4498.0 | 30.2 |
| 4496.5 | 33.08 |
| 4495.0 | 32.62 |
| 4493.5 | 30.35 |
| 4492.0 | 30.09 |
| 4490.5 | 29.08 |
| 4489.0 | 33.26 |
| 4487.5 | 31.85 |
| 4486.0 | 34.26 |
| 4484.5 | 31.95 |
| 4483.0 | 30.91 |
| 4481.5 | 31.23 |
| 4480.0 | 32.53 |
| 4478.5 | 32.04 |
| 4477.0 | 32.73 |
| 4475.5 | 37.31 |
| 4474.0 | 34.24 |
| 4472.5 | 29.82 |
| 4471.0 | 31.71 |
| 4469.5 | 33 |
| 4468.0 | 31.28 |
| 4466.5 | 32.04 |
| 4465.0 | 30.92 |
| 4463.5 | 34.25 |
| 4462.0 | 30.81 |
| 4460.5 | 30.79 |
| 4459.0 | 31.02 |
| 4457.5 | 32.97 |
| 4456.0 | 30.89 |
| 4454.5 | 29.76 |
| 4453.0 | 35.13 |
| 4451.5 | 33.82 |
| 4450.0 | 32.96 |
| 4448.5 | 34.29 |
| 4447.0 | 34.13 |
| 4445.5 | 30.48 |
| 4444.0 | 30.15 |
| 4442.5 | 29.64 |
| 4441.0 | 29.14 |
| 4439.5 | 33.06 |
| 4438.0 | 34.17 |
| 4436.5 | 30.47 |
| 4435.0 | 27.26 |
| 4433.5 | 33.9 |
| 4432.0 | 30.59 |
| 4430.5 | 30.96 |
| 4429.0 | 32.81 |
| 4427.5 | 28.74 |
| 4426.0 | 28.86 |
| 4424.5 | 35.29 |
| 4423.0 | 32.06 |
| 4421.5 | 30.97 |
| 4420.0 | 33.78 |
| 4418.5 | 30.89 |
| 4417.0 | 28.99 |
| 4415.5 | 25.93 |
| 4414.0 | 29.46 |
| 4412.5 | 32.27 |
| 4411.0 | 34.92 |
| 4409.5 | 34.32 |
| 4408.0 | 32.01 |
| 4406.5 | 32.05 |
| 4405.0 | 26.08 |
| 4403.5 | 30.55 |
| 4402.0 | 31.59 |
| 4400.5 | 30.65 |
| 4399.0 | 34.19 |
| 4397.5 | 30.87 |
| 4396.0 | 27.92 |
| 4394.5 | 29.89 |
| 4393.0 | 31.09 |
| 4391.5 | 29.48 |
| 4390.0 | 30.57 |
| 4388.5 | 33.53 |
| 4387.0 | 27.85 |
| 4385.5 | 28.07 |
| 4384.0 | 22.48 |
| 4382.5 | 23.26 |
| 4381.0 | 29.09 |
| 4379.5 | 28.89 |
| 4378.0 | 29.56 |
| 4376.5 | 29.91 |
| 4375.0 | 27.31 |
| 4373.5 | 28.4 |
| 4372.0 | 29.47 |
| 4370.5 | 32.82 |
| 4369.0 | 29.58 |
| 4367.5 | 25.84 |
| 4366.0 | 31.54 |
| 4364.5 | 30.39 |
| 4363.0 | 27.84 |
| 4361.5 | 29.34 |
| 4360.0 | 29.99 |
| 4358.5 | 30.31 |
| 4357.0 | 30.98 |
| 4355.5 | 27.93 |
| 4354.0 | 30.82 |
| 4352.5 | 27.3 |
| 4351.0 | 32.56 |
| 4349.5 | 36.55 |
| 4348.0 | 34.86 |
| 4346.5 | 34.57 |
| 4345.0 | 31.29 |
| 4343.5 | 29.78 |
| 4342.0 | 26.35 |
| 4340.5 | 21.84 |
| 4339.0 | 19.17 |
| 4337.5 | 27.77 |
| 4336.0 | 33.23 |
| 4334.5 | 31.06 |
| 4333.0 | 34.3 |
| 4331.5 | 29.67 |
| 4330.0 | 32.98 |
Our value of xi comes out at 0.27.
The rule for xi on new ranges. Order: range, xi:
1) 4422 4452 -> 0.09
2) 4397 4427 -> 0.11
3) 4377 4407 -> 0.02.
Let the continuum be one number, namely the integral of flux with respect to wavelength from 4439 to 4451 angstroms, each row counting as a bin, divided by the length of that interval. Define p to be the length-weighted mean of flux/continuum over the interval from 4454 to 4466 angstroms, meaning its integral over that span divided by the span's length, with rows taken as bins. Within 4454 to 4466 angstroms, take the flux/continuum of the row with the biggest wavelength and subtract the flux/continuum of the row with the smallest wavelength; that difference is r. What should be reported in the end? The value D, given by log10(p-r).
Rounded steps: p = 0.99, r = 0.04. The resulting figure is -0.020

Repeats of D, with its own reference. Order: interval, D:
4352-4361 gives -0.072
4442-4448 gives -0.074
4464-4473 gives 0.013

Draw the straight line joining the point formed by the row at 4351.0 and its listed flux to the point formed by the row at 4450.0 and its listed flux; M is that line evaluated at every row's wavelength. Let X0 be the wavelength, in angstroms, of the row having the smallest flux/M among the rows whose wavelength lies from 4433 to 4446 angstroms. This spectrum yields 4435.0 angstroms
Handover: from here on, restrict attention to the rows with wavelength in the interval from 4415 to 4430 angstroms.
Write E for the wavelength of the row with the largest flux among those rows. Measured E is 4424.5 angstroms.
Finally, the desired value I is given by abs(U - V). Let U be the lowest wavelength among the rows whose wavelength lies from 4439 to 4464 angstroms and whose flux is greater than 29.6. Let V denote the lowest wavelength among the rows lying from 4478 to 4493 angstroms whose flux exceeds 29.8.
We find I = 39.0 angstroms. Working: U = 4439.5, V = 4478.5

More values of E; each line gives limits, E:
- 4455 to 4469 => 4463.5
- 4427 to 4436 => 4433.5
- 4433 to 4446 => 4438.0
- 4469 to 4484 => 4475.5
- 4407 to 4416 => 4411.0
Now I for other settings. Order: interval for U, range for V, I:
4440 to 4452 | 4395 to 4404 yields 45.0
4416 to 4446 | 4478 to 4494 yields 60.0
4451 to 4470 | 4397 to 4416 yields 54.0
